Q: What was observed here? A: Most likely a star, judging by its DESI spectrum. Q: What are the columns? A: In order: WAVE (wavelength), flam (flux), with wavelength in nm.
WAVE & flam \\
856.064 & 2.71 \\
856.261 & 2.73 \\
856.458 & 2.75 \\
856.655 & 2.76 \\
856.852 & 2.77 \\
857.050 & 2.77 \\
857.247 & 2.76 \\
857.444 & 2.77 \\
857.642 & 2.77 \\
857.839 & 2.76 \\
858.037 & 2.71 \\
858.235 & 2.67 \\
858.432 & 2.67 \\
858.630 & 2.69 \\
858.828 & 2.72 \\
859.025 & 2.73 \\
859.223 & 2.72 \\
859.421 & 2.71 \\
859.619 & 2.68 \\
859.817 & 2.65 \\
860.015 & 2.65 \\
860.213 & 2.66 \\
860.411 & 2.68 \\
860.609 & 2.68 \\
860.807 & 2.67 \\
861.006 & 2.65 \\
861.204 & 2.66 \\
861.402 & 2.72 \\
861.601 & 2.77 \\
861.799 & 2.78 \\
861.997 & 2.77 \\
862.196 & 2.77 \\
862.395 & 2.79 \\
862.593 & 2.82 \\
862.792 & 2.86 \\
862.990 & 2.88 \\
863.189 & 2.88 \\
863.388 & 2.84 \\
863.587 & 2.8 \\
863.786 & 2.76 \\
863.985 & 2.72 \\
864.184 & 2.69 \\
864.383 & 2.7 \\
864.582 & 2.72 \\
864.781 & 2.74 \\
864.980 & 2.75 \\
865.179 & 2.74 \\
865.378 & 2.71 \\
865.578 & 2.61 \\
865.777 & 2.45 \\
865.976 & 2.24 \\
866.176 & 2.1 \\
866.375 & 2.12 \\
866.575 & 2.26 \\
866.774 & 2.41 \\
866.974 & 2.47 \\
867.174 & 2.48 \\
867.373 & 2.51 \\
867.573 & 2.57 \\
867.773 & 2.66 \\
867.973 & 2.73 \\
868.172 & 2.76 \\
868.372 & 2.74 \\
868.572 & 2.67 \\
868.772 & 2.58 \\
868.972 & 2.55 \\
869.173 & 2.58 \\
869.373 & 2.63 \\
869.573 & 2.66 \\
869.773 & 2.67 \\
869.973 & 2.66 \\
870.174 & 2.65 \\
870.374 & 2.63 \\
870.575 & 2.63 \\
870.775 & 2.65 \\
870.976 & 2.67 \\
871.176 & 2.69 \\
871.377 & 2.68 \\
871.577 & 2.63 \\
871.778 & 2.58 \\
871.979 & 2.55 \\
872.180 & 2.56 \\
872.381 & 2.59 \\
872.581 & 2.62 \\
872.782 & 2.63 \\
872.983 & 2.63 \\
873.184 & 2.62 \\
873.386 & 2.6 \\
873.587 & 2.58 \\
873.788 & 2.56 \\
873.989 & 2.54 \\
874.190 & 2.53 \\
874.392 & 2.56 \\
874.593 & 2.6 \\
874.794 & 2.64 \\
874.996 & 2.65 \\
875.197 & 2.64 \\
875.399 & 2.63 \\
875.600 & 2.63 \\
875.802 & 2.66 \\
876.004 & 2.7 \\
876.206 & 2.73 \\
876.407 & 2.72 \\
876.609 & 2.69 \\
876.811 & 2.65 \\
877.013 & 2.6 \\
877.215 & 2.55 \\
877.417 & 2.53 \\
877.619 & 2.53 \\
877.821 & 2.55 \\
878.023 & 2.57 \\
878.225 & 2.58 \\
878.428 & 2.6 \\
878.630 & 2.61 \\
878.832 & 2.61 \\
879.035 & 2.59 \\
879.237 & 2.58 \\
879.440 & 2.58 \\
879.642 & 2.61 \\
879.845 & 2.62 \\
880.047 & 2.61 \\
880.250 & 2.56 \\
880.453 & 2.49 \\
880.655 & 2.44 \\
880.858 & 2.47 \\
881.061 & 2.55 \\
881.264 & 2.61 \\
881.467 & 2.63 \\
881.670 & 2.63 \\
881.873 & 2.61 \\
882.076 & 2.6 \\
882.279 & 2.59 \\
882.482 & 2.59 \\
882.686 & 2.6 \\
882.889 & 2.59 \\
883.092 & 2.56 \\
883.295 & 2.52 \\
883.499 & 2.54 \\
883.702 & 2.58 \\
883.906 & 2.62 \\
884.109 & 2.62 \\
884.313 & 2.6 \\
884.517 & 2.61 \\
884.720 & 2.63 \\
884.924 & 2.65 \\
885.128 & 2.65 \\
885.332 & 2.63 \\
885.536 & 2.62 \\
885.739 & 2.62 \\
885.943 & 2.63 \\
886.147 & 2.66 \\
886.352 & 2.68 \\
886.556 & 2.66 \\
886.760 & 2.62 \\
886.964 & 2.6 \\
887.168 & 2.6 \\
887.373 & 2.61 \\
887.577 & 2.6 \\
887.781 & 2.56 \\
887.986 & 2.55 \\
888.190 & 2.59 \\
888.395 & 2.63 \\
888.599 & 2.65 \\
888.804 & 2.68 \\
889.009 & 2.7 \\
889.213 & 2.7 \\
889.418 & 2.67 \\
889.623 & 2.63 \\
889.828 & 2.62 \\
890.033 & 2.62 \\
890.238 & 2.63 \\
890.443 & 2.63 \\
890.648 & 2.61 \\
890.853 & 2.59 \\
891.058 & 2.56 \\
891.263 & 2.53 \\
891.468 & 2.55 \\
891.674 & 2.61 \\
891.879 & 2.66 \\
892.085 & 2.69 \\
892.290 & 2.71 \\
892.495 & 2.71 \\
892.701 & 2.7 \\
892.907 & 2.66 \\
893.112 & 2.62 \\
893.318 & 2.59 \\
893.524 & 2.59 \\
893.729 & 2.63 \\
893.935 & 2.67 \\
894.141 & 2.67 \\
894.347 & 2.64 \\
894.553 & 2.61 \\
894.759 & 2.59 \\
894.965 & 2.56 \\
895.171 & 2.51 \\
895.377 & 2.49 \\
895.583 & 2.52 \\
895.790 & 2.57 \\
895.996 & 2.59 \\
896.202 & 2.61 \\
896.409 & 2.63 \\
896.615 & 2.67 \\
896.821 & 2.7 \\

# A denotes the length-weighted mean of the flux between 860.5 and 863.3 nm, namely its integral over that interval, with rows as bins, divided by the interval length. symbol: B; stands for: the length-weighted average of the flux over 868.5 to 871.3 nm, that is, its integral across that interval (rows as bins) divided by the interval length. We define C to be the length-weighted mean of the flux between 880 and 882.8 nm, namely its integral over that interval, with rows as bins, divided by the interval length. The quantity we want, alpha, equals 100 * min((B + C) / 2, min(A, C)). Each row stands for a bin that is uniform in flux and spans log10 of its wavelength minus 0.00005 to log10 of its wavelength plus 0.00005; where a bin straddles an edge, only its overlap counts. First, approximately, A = 2.76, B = 2.64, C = 2.57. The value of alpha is 257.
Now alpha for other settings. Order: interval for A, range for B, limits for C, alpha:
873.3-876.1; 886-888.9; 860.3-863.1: 261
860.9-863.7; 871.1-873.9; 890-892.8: 262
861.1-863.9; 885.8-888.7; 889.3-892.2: 261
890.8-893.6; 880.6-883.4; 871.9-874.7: 258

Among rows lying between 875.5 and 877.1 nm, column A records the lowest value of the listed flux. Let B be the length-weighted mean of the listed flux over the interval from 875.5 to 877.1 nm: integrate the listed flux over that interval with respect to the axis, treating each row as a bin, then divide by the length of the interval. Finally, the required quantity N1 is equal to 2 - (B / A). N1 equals 0.972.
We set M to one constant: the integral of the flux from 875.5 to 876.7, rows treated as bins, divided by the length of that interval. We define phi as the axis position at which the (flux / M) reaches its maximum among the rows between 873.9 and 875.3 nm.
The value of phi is 874.996 nm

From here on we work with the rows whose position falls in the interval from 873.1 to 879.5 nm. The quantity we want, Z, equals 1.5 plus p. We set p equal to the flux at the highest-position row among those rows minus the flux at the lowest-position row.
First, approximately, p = -0.04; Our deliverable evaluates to 1.46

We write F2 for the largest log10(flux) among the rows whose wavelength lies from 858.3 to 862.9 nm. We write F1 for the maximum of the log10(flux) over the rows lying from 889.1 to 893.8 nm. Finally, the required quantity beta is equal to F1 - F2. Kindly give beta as -0.023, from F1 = 0.433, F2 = 0.456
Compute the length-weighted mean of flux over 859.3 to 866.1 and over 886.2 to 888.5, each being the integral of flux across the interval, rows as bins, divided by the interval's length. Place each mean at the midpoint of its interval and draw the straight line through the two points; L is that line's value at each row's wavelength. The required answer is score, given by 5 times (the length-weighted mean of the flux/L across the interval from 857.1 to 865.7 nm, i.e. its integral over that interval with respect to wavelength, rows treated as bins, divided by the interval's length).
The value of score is 5.031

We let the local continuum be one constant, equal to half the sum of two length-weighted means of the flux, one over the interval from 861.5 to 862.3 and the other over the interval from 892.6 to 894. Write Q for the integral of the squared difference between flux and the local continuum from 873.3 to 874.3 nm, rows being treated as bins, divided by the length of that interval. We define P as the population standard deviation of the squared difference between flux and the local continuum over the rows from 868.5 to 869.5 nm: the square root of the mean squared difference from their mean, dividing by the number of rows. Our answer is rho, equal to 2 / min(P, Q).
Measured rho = 252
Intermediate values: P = 0.0079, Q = 0.021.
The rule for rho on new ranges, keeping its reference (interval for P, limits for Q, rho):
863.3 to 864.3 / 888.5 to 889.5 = 2245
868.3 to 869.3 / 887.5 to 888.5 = 229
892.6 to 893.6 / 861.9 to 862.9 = 374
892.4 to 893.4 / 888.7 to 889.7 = 1528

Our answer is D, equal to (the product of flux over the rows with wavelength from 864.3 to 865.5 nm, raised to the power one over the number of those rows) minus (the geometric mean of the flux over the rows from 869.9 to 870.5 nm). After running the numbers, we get 0.08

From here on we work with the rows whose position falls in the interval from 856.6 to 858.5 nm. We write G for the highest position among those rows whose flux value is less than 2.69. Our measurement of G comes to 858.432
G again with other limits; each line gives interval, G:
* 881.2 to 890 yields 889.828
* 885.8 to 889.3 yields 888.804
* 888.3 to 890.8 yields 890.648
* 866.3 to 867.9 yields 867.773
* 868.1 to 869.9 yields 869.773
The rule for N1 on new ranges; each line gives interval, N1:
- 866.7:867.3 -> 0.980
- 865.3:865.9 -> 0.950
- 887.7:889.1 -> 0.972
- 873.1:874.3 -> 0.985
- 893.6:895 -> 0.974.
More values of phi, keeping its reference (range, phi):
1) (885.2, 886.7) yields 886.352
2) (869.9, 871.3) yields 871.176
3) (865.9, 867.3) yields 867.174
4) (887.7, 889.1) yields 889.009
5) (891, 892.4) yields 892.290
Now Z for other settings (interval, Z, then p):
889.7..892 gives 1.54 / 0.04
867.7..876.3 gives 1.57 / 0.07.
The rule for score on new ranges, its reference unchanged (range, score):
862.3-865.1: 5.142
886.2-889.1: 5.027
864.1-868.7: 4.747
